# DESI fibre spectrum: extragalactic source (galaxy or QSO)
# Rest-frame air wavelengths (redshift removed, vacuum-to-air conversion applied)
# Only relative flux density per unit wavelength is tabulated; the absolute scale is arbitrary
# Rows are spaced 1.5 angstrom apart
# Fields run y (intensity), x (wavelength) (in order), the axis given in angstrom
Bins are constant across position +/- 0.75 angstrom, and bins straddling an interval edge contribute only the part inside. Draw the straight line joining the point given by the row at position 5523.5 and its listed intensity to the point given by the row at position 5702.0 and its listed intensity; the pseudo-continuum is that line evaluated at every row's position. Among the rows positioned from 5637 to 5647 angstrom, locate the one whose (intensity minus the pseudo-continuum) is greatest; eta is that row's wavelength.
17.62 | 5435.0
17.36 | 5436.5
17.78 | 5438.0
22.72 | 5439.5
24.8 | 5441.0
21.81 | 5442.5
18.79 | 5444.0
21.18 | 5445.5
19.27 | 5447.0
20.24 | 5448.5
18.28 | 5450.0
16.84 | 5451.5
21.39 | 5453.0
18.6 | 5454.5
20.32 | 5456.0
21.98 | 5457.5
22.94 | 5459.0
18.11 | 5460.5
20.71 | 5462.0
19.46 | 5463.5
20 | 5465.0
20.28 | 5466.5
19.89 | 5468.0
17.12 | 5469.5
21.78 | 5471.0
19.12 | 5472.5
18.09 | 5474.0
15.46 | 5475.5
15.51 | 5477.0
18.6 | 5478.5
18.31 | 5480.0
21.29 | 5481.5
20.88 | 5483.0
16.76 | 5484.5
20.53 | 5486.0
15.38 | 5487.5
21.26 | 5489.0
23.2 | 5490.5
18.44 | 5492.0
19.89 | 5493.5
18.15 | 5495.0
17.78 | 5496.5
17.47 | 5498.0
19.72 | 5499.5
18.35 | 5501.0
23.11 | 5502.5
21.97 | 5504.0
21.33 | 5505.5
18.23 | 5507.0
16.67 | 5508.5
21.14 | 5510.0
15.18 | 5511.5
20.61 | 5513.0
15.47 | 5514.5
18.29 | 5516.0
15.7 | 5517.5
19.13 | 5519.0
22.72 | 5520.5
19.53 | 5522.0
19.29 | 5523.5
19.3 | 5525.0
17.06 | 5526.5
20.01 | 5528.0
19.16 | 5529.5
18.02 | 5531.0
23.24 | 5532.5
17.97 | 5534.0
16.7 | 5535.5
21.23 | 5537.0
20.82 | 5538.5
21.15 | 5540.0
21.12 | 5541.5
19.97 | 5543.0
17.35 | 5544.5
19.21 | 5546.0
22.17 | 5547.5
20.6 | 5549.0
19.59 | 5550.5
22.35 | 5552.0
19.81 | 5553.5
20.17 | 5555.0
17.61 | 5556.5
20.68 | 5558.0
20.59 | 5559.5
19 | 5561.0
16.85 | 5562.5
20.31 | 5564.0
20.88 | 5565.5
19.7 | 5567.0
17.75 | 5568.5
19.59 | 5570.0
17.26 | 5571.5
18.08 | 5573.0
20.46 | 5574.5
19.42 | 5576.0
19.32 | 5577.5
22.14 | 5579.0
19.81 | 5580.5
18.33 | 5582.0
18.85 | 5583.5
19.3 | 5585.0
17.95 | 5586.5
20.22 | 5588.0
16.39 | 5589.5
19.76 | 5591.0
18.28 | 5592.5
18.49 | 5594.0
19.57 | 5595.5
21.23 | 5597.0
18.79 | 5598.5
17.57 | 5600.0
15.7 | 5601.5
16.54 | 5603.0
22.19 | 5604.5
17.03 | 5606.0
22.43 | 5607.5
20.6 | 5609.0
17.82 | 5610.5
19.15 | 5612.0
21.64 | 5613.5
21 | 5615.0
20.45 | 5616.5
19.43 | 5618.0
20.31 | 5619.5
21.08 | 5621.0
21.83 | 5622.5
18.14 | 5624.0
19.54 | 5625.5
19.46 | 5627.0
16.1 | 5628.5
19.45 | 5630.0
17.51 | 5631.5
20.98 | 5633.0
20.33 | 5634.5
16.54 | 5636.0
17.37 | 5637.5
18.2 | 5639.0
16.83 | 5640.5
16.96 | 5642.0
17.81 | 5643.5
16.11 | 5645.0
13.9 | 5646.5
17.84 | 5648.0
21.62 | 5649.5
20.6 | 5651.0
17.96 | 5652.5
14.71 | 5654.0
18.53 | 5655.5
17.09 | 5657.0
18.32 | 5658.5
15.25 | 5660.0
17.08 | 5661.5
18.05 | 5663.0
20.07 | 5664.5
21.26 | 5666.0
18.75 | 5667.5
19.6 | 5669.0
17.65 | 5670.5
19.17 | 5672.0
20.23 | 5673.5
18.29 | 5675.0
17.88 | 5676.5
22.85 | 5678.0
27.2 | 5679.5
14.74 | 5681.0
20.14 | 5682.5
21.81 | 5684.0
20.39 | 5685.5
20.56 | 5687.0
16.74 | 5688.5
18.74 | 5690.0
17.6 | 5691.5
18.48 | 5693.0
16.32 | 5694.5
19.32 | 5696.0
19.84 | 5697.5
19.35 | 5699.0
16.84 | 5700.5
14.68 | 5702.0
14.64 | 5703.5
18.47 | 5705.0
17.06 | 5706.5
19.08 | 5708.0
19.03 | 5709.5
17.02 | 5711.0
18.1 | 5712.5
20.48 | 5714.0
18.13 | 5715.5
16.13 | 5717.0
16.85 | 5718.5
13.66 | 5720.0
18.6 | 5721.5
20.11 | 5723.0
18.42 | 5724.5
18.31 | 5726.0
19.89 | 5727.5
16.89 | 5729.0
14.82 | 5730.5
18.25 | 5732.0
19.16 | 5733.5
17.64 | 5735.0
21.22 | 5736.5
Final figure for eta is 5639.0 angstrom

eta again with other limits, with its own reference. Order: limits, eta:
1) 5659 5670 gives 5666.0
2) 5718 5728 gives 5723.0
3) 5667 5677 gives 5673.5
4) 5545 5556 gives 5552.0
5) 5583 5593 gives 5588.0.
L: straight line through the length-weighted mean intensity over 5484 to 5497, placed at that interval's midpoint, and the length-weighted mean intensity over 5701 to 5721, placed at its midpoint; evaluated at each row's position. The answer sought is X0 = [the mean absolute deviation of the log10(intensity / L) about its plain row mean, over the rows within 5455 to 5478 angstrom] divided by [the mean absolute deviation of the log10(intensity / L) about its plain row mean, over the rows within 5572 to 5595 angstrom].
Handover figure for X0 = 1.8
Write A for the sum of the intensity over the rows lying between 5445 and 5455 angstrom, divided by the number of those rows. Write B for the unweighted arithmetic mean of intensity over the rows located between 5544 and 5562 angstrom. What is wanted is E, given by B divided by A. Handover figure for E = 1.03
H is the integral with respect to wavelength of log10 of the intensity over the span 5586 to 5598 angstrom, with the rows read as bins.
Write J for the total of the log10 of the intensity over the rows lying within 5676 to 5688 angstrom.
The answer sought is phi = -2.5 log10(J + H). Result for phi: -3.53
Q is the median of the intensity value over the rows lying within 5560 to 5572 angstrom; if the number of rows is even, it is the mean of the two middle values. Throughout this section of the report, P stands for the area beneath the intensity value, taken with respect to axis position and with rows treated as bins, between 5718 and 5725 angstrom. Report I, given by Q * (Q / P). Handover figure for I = 3.0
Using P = 123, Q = 19.3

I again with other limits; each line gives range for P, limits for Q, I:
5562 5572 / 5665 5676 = 1.9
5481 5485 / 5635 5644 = 3.7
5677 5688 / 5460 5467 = 1.7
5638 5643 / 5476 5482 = 3.9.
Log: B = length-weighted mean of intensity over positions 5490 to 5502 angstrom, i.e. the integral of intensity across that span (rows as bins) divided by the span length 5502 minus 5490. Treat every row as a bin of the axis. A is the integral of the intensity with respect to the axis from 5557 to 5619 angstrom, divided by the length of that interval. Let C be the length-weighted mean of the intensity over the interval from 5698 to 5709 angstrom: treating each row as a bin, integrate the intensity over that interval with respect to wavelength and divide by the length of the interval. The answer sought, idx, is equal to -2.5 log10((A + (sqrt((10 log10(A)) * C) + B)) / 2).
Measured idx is -3.56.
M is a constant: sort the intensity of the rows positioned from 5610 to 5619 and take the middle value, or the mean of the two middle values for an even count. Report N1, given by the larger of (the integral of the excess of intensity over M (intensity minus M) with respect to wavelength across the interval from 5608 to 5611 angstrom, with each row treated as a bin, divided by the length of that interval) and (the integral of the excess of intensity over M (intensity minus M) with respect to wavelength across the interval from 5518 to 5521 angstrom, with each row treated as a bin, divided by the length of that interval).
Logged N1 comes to 0.4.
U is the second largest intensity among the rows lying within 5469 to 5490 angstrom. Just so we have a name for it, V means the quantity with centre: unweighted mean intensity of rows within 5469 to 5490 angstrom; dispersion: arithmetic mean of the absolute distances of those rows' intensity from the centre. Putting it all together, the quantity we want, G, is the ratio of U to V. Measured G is 11.1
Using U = 21.29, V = 1.9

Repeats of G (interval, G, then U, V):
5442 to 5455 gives 15.5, 21.39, 1.4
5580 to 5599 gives 22.3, 20.22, 0.9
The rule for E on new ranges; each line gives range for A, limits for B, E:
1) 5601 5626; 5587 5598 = 0.97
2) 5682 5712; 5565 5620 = 1.05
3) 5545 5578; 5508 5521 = 0.93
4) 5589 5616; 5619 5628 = 1.05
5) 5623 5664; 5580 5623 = 1.08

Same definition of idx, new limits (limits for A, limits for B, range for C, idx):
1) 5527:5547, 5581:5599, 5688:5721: -3.57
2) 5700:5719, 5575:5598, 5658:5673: -3.54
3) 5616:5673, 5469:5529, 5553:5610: -3.56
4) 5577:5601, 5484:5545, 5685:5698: -3.57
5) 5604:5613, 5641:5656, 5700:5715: -3.55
